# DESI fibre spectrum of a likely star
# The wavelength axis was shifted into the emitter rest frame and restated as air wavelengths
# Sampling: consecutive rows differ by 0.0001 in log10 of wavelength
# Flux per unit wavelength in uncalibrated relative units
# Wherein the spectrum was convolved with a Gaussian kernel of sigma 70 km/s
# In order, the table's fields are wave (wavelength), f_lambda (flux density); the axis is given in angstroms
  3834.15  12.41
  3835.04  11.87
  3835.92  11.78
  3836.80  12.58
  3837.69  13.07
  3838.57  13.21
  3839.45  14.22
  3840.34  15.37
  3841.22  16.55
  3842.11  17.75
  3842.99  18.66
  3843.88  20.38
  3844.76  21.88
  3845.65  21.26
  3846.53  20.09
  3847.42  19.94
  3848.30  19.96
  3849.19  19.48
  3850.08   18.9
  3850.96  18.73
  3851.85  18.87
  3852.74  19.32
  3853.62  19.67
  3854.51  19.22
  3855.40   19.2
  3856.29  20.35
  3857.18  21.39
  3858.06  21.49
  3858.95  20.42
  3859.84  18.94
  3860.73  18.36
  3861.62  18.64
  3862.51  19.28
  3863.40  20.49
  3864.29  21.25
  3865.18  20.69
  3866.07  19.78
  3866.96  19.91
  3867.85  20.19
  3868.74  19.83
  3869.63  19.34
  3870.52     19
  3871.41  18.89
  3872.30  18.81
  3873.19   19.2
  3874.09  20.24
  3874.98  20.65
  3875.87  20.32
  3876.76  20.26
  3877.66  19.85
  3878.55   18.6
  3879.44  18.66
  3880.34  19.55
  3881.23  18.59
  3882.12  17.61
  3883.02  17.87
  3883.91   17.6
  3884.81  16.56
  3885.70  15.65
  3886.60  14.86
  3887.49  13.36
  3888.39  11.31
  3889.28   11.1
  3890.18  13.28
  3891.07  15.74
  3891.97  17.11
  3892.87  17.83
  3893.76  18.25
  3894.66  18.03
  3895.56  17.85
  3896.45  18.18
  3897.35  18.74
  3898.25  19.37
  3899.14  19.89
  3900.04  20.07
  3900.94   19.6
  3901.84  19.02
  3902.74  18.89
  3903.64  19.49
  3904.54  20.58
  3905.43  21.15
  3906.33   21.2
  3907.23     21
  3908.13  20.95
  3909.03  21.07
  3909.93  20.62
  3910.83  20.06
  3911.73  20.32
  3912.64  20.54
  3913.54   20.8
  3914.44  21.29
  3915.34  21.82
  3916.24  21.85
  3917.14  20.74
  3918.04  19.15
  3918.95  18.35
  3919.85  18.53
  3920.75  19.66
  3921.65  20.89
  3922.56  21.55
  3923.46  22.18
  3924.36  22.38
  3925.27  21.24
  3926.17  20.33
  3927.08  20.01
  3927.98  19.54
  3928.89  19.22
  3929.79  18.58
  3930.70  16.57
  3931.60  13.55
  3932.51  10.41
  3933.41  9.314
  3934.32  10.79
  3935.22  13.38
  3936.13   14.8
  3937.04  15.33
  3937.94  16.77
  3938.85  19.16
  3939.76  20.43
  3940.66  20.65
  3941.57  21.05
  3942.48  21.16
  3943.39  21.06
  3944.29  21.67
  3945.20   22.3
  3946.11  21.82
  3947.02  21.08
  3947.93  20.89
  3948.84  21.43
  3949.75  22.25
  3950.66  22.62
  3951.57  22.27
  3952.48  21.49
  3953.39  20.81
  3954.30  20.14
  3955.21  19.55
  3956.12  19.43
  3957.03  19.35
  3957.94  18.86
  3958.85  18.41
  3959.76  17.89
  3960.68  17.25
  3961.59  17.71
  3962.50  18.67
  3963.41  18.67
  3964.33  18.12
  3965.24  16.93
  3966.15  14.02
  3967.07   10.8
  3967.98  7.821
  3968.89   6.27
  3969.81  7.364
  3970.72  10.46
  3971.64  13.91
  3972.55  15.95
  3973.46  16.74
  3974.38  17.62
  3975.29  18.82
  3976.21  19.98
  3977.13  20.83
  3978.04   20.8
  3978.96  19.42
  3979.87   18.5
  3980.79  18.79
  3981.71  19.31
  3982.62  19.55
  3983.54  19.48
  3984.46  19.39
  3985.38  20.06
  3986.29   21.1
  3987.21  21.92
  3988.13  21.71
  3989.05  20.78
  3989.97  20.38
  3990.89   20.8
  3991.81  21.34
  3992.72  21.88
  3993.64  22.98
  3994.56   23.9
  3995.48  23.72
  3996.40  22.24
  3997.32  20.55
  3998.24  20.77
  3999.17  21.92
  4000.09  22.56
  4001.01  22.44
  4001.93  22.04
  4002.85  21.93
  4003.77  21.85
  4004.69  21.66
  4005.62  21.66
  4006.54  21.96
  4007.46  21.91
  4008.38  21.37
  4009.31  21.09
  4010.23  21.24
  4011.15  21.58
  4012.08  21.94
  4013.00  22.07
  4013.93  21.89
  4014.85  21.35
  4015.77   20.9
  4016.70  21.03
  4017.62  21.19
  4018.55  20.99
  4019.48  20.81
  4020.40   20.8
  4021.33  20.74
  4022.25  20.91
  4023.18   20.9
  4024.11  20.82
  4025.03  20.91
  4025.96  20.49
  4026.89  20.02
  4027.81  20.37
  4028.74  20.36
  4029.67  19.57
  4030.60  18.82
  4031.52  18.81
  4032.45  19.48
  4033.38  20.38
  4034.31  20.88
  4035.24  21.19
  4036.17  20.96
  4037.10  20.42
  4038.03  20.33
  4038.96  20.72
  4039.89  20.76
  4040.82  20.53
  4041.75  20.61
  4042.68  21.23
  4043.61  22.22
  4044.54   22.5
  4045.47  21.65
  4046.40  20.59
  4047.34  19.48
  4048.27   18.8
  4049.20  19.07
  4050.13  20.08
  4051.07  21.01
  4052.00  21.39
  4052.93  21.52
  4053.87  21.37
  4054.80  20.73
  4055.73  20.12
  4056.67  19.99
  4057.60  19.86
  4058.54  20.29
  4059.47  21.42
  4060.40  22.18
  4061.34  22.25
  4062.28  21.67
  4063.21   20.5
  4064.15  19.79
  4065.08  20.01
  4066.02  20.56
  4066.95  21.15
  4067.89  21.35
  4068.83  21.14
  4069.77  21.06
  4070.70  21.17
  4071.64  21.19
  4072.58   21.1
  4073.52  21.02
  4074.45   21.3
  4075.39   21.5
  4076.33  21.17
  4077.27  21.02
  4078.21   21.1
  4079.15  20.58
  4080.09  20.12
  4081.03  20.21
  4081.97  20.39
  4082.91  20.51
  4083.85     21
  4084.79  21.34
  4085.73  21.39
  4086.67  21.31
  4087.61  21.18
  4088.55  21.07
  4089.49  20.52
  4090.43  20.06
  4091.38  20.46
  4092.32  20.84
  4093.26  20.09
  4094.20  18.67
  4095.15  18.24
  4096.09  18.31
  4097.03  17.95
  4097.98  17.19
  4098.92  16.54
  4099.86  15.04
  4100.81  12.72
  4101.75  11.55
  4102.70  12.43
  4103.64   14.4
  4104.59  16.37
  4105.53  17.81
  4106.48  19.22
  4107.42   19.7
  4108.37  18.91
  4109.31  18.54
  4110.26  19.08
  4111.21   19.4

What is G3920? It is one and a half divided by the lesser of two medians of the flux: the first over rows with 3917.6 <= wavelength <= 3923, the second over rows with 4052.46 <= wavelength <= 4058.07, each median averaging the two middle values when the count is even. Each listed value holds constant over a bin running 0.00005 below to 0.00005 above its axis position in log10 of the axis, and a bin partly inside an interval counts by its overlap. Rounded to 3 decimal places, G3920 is 0.077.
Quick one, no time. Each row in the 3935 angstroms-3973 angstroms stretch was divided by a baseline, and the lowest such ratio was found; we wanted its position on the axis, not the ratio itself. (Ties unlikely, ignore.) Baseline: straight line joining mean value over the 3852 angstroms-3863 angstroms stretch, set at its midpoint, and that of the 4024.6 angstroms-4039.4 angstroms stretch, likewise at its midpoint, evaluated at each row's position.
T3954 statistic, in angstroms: 3968.89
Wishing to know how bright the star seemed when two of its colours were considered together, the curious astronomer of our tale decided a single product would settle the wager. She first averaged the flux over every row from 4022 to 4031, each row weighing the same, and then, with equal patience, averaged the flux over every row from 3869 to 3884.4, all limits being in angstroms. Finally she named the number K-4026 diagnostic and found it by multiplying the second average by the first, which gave 388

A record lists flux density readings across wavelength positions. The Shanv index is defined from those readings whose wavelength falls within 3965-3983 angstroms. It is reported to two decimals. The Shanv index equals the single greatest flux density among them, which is 20.83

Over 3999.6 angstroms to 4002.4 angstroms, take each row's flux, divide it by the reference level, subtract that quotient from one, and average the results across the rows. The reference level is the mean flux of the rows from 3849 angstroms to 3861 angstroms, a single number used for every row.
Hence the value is -0.14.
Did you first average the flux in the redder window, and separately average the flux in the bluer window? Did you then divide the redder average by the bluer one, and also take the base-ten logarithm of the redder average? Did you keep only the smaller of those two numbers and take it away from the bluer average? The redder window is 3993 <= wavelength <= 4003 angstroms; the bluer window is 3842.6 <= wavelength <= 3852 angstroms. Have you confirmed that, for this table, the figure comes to 18.7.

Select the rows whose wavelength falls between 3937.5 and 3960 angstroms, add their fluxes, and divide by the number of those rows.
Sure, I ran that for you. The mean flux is 20.5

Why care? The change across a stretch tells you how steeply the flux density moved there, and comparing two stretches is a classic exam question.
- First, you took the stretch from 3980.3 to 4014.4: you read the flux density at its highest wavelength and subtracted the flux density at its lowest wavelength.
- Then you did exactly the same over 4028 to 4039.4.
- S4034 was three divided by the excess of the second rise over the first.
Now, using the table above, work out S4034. -1.1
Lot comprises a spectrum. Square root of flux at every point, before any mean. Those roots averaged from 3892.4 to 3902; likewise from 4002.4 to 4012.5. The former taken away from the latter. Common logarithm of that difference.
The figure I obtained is -0.50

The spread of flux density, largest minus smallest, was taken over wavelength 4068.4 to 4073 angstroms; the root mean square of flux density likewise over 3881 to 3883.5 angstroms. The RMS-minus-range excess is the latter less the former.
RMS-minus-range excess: 17.9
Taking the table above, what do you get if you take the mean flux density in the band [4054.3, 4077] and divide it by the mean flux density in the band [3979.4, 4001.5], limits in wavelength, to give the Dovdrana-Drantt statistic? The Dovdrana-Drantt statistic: 0.99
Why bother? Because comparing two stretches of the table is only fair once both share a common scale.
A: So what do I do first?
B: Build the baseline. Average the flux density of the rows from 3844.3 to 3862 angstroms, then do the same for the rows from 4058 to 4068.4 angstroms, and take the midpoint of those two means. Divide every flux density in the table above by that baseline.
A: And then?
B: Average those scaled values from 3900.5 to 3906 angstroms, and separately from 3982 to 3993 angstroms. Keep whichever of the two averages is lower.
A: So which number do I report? 0.97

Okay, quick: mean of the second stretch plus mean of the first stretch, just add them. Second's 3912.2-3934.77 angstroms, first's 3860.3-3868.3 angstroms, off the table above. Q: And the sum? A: 38.6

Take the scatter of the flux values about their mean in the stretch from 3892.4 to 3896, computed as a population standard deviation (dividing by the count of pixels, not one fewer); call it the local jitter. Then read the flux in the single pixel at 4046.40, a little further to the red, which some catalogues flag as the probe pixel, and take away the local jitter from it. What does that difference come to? 20.4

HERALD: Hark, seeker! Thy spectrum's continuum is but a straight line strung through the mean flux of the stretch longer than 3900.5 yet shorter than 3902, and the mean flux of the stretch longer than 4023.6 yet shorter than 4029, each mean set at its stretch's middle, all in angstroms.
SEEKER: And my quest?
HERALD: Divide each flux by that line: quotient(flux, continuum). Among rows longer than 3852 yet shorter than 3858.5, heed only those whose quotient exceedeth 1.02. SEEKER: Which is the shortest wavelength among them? 3852.74 angstroms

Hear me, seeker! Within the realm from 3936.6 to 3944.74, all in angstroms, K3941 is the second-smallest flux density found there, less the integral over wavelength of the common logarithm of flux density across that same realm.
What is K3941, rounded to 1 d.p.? 6.2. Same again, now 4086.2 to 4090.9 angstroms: 14.3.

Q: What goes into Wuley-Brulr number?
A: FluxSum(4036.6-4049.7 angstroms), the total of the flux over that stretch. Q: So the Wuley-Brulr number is 289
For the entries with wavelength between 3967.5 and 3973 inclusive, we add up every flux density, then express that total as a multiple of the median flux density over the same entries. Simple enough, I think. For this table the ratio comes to 6.76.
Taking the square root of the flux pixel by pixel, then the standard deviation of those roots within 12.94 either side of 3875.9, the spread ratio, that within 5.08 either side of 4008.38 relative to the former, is 0.1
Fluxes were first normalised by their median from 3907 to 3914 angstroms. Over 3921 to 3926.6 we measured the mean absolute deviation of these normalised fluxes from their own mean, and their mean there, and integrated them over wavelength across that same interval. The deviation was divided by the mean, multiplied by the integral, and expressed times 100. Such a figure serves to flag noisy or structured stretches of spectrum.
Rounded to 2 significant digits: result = 16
